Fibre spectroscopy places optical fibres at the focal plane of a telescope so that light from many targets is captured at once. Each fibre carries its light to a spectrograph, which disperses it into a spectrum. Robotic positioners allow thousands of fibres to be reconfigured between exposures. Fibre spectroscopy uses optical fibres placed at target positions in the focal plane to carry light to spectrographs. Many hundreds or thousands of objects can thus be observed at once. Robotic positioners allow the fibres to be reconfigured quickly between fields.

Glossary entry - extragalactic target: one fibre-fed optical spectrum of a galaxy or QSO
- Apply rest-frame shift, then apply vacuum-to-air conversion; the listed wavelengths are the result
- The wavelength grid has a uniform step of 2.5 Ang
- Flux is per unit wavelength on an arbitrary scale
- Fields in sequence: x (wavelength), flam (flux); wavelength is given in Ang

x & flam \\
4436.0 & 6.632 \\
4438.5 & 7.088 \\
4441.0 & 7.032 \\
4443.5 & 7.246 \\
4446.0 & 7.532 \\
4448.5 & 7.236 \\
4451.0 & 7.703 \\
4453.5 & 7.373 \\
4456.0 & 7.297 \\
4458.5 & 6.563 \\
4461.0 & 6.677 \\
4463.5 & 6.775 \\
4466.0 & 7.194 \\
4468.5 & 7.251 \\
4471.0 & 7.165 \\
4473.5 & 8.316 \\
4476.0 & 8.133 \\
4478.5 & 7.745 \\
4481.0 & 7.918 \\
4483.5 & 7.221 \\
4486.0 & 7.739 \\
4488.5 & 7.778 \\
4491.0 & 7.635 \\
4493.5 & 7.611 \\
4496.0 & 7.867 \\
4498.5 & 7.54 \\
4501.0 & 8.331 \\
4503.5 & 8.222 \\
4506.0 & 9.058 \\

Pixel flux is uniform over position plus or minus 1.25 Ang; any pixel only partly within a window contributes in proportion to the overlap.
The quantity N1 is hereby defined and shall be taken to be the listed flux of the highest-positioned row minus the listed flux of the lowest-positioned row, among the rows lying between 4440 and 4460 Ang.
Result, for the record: -0.47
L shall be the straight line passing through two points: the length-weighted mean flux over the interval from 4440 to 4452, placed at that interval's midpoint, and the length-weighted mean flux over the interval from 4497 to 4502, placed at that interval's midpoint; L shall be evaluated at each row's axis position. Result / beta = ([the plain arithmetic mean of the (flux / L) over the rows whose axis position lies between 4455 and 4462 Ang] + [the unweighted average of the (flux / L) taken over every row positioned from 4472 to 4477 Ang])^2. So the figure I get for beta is 3.96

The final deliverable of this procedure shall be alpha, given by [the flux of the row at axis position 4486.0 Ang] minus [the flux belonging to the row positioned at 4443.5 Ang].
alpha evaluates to 0.5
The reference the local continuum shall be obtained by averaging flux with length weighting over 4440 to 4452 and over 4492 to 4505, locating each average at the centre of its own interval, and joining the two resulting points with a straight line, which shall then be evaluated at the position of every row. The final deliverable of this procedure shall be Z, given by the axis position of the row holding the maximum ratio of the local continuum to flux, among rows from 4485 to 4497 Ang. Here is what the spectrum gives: 4493.5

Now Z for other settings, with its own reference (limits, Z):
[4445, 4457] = 4456.0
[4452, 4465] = 4458.5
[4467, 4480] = 4471.0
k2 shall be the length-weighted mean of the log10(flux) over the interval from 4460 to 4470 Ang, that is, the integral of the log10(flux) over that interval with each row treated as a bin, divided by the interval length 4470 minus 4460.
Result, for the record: 0.84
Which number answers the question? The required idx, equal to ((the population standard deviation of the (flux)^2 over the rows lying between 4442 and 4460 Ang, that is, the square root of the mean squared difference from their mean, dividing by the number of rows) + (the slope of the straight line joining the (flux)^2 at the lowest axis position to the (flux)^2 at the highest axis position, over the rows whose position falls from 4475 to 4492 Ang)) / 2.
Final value 2.09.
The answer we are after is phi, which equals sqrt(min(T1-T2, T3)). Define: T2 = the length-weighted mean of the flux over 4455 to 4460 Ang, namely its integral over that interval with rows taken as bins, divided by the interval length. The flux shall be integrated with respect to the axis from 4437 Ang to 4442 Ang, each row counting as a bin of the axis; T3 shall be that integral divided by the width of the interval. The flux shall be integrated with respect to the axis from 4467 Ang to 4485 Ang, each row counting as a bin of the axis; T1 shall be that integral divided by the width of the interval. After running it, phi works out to 0.88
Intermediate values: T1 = 7.67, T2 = 6.90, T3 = 7.04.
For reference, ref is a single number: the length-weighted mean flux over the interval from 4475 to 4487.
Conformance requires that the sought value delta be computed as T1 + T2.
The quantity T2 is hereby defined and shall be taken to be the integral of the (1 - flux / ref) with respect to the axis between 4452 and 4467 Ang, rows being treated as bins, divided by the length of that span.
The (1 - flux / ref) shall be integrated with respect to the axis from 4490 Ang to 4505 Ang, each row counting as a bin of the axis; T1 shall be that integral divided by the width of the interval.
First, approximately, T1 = -0.019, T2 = 0.10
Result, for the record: 0.08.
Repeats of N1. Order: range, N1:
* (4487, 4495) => -0.17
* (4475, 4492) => -0.50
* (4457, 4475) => 1.75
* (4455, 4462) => -0.62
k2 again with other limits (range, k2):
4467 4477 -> 0.89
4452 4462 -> 0.84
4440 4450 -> 0.86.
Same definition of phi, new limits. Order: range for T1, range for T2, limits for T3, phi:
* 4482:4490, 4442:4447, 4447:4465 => 0.48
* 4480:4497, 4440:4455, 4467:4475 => 0.56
